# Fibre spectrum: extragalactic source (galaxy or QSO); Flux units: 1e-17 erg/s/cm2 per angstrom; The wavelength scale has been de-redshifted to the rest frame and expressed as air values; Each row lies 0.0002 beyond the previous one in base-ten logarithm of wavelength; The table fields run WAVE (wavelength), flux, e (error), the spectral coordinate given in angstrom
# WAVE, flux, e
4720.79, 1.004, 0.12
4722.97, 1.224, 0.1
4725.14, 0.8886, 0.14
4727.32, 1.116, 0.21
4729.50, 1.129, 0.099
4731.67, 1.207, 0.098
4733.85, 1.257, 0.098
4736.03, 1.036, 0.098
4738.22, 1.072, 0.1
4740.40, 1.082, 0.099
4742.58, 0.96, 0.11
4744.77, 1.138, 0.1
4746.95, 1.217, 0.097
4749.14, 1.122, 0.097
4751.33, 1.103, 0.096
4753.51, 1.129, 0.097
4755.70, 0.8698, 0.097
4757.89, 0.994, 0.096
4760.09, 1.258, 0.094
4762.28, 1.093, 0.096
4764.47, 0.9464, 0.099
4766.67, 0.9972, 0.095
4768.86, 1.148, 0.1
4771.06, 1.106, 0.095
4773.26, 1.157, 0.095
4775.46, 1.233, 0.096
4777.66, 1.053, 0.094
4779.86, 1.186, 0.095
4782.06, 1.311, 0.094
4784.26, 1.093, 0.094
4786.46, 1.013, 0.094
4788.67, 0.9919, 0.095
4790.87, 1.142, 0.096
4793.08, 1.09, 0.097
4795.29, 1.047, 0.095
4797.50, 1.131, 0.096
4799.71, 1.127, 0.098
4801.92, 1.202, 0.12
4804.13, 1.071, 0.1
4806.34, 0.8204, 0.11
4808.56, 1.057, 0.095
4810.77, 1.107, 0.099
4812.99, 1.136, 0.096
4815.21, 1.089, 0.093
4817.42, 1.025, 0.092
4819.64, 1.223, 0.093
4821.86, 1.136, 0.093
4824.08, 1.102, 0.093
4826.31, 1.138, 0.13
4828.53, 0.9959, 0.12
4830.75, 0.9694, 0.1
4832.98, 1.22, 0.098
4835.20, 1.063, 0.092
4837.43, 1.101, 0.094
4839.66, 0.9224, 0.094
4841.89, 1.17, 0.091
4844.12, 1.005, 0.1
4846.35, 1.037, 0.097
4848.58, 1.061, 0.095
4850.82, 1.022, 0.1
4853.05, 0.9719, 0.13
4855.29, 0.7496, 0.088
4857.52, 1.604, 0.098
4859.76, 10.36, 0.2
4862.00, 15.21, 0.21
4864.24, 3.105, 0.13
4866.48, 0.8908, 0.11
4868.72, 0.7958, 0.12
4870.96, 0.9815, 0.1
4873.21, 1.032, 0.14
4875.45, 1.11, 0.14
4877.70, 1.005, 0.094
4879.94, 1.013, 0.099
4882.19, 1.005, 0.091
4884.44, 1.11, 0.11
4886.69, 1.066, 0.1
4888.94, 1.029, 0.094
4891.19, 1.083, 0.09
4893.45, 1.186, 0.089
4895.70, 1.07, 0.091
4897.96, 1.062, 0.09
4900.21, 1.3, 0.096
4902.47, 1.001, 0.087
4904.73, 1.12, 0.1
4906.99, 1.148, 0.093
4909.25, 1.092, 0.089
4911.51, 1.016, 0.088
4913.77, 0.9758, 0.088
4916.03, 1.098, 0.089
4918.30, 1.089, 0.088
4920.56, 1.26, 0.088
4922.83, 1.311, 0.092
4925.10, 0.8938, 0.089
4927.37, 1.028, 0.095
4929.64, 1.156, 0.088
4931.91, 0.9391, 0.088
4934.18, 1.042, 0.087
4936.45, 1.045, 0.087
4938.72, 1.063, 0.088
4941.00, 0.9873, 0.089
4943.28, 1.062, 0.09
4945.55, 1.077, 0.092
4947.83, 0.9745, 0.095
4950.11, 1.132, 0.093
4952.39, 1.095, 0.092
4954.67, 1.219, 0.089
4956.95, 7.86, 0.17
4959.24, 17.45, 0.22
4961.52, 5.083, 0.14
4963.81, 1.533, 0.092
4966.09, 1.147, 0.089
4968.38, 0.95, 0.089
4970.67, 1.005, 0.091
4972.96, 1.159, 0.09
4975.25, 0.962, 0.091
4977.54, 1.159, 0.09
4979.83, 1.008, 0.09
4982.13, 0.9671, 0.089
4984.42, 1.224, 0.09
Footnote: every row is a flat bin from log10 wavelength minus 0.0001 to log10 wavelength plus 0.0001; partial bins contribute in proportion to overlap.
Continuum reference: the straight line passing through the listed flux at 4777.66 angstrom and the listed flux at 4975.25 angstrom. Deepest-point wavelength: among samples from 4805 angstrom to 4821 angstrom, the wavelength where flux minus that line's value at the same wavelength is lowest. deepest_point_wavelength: 4806.34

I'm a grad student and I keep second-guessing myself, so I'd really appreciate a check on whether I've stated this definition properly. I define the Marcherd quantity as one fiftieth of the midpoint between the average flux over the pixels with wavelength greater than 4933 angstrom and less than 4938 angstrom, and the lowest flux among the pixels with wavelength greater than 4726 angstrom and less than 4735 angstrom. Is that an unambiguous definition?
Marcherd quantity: 0.0216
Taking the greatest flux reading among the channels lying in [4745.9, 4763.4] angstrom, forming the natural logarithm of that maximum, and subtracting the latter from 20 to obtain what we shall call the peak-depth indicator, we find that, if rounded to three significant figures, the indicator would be 19.8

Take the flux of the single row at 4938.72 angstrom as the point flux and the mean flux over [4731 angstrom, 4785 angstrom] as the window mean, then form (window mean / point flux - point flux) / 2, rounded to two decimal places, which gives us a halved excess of -0.01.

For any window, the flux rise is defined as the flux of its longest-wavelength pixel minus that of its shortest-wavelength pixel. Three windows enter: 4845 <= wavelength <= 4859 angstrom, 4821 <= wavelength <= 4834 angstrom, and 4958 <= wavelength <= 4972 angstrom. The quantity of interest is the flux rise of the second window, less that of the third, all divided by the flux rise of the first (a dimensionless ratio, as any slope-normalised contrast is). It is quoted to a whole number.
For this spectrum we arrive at 29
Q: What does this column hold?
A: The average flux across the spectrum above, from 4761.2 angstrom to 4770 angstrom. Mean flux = 1.0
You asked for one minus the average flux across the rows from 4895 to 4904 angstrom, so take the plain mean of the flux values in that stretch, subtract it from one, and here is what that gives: -0.11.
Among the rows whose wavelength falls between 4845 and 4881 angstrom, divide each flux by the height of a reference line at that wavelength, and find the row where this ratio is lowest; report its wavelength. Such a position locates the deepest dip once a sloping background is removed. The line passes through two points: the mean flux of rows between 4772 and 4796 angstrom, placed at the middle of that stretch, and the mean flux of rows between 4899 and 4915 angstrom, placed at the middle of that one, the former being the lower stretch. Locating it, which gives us 4855.29 angstrom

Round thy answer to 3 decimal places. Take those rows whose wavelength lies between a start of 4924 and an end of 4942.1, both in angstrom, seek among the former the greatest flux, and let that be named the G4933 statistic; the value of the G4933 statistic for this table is 1.156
